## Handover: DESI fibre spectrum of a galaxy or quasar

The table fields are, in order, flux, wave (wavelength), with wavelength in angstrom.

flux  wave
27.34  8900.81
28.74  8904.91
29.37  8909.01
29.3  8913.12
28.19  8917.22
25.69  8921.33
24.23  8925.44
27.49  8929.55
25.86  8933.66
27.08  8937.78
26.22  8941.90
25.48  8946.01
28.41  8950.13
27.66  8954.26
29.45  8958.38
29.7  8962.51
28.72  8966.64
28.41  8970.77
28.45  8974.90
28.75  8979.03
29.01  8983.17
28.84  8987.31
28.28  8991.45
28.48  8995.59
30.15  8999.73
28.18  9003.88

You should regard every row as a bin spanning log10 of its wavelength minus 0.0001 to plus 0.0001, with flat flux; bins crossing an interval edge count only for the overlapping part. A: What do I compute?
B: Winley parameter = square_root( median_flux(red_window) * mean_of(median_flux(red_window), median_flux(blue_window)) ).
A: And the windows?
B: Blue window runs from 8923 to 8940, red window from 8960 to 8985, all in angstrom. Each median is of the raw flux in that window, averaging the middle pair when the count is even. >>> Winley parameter 28.2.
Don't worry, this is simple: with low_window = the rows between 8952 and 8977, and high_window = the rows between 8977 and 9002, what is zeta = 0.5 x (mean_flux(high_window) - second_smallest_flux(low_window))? 0.25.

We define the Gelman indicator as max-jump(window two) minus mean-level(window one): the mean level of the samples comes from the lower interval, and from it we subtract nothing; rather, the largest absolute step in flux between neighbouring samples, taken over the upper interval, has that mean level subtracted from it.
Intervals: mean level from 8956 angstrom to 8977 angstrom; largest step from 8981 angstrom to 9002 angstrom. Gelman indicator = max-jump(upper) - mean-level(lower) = -27.3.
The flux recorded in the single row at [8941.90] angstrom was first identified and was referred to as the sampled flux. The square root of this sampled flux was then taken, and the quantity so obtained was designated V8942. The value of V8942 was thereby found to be 5.12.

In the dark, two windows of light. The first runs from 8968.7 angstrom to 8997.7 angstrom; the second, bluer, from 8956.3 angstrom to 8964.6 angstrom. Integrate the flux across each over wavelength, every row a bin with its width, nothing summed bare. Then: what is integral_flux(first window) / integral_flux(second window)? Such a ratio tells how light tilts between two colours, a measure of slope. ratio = 3.4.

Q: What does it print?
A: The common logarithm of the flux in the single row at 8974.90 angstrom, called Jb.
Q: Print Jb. 1.45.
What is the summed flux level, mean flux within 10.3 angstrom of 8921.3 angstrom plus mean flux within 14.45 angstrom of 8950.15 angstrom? 54.7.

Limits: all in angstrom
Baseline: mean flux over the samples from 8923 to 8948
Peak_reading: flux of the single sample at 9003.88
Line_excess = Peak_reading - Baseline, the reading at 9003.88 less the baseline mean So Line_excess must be 2.1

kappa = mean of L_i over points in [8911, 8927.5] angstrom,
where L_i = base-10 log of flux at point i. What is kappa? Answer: 1.43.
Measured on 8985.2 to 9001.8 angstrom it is 1.46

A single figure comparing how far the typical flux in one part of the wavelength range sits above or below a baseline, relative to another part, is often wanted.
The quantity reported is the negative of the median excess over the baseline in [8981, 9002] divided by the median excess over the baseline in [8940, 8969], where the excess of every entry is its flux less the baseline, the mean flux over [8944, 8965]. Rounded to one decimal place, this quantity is -2.6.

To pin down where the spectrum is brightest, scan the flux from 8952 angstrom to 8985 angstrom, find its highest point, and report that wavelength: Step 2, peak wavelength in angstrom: 8962.51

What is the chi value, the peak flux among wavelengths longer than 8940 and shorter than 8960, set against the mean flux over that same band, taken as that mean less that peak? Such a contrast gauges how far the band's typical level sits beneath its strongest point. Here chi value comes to -2.0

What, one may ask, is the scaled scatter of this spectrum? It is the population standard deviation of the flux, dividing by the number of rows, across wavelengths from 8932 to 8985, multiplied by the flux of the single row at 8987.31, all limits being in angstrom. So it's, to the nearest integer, 38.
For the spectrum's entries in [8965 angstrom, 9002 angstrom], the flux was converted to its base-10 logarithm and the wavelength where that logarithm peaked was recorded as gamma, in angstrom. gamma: 8999.73 angstrom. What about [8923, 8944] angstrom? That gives 8929.55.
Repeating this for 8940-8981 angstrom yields 8962.51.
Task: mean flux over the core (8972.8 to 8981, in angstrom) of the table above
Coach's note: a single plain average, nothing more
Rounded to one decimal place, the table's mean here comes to 28.6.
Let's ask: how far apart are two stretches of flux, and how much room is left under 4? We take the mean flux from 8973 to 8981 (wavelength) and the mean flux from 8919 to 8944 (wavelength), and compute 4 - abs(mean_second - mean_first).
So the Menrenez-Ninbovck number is 1.5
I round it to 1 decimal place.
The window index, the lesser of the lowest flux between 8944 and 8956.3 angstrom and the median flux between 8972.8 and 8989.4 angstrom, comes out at 25.5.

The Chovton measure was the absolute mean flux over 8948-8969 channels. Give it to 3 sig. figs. 28.8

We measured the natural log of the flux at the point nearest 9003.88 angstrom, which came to 3.34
